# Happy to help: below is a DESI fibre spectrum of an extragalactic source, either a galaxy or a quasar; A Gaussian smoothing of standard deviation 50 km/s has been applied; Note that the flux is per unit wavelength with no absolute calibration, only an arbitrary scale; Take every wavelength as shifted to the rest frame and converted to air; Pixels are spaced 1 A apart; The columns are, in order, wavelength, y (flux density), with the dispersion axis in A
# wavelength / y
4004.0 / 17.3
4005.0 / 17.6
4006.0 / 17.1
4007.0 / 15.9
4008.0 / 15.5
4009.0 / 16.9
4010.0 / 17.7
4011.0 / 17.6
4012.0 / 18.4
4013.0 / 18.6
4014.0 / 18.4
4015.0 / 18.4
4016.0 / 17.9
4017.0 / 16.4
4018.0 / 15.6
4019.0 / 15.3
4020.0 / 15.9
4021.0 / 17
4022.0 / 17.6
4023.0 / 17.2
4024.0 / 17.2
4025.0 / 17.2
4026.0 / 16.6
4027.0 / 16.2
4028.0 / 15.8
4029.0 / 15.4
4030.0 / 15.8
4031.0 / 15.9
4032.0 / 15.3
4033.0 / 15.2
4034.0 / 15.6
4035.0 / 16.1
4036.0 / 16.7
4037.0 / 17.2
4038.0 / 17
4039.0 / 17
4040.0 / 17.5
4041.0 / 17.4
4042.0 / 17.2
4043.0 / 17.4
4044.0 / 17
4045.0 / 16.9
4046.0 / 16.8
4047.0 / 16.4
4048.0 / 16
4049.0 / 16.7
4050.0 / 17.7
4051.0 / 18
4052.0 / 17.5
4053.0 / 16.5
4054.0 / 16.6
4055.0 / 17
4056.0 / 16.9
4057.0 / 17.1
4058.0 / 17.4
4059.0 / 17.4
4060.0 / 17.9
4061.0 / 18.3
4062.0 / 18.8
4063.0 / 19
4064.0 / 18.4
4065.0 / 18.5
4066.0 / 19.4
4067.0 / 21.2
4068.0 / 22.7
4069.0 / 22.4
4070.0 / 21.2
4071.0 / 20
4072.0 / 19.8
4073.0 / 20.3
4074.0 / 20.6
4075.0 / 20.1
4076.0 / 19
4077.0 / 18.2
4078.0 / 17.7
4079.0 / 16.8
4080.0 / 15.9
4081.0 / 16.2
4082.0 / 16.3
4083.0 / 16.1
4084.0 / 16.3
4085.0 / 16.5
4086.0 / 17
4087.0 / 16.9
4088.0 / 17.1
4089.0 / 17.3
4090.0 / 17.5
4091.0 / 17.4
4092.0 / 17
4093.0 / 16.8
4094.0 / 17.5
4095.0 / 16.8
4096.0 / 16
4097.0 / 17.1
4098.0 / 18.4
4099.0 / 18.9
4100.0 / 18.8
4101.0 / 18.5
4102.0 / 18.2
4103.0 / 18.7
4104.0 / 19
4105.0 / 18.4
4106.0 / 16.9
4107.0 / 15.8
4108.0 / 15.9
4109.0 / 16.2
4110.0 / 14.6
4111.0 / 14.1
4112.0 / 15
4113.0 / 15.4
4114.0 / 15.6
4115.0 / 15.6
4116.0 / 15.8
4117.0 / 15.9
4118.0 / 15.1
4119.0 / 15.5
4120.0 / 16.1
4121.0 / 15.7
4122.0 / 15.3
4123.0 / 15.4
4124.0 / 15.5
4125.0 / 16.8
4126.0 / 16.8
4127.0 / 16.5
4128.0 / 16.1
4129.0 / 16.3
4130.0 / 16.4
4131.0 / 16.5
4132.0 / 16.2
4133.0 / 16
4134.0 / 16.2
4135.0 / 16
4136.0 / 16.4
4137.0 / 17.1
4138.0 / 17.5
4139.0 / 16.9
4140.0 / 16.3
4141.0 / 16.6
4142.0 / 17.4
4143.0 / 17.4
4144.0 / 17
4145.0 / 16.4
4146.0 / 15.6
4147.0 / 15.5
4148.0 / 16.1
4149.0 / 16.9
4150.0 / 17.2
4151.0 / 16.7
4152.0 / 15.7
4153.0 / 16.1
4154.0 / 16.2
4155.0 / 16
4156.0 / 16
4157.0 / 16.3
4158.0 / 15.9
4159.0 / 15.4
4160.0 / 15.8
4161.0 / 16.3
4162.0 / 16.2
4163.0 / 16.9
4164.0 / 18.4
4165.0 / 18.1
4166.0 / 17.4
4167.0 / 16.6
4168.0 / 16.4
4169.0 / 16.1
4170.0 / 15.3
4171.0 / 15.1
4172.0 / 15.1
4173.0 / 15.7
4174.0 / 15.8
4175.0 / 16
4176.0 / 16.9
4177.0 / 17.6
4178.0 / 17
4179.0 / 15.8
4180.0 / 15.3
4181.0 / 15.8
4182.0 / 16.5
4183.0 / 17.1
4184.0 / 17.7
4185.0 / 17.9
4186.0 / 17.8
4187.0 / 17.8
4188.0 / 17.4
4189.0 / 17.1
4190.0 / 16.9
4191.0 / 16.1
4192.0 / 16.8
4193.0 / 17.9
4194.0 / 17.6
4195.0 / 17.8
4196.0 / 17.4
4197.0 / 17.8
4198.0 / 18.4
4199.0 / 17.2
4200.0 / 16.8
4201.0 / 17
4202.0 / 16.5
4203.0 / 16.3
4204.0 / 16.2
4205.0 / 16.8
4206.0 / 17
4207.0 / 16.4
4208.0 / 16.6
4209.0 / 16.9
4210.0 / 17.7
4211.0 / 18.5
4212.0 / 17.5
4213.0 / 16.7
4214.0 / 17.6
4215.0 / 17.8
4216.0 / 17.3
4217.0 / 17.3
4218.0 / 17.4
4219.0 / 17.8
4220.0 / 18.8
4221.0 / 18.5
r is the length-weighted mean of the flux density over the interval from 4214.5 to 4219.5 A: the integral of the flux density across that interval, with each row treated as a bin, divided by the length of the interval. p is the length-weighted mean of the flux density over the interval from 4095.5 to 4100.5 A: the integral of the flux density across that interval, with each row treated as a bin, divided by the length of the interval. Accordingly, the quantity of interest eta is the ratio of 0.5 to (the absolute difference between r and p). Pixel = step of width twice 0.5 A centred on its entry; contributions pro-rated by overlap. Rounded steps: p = 17.8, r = 17.5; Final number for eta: 1.6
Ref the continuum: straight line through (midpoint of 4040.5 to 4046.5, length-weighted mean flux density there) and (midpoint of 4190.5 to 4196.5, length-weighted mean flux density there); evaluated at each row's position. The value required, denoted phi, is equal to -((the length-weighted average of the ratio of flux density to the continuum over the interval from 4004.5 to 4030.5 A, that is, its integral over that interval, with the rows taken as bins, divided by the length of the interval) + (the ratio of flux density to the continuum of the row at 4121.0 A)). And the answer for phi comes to -1.90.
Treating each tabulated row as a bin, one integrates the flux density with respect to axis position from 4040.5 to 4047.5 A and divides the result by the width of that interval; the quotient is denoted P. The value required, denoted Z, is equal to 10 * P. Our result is 170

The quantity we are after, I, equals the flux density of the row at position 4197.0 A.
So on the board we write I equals 17.8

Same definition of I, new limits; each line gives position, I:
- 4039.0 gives 17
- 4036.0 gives 16.7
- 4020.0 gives 15.9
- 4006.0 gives 17.1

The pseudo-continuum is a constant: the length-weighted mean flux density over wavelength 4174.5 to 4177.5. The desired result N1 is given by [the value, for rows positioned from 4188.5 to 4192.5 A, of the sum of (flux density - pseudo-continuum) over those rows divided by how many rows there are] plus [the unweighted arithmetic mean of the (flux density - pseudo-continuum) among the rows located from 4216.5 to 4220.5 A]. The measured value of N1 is 0.9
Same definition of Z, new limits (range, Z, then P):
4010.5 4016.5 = 182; 18.2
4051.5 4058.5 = 170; 17.0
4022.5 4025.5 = 172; 17.2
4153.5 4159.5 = 160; 16.0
